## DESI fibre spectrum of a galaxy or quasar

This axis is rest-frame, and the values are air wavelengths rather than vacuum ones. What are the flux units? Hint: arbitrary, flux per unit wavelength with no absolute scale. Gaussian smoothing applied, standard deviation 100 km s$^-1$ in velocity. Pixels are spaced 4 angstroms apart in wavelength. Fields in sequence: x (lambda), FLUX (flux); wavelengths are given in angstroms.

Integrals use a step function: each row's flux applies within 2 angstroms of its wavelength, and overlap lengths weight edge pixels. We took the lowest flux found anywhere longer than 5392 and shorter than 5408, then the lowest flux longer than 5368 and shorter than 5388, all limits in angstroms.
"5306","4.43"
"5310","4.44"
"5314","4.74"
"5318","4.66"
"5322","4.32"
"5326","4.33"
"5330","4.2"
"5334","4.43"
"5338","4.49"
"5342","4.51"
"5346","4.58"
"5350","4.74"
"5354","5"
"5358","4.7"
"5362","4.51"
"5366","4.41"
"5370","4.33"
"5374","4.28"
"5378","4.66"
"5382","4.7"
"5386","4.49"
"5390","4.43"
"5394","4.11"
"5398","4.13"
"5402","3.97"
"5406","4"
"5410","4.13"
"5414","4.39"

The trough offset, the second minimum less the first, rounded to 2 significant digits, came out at 0.31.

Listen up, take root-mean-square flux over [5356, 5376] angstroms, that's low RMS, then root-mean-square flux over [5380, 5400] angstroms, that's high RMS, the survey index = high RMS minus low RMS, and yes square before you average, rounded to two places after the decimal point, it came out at -0.07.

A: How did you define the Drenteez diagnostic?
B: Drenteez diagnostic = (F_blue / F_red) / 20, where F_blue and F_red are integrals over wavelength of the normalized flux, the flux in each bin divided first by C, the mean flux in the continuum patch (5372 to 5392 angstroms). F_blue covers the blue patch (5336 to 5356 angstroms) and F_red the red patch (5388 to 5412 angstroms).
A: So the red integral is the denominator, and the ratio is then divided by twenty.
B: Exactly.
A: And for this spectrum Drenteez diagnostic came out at 0.047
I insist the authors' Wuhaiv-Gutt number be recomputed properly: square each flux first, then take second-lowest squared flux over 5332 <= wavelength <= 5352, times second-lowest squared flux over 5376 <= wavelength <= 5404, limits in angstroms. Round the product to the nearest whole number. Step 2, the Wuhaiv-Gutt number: 341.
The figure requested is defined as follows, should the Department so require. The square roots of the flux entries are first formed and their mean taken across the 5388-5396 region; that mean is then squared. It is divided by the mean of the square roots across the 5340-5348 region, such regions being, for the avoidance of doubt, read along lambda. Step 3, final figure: 2.00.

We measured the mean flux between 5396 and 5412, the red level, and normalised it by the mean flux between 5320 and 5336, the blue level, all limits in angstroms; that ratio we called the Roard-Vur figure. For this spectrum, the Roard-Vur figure 0.94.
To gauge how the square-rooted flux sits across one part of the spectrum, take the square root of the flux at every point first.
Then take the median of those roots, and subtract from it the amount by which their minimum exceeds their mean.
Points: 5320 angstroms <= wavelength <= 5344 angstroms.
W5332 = 2.14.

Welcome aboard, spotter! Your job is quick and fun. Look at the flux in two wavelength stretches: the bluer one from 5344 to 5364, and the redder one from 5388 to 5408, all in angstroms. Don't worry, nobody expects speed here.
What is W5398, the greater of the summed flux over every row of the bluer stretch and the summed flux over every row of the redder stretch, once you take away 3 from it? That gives 20.5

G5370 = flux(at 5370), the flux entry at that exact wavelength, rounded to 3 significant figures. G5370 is 4.33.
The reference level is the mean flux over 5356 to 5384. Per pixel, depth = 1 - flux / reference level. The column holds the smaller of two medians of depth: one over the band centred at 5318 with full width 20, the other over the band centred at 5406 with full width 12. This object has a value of 0.02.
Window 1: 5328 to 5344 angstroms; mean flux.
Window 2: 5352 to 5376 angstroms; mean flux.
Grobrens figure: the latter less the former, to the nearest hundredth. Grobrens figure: 0.13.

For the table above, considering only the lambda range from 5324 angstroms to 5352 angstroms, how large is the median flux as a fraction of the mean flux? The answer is 1.00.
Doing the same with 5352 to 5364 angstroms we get 0.99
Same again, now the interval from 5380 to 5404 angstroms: 0.99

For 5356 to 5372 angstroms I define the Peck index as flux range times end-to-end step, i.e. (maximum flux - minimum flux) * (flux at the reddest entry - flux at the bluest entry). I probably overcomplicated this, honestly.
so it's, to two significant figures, -0.14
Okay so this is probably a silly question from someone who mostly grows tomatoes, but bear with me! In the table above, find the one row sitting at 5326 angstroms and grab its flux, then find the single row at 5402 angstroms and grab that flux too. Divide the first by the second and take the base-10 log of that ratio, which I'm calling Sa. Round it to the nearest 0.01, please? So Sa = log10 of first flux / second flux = 0.04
